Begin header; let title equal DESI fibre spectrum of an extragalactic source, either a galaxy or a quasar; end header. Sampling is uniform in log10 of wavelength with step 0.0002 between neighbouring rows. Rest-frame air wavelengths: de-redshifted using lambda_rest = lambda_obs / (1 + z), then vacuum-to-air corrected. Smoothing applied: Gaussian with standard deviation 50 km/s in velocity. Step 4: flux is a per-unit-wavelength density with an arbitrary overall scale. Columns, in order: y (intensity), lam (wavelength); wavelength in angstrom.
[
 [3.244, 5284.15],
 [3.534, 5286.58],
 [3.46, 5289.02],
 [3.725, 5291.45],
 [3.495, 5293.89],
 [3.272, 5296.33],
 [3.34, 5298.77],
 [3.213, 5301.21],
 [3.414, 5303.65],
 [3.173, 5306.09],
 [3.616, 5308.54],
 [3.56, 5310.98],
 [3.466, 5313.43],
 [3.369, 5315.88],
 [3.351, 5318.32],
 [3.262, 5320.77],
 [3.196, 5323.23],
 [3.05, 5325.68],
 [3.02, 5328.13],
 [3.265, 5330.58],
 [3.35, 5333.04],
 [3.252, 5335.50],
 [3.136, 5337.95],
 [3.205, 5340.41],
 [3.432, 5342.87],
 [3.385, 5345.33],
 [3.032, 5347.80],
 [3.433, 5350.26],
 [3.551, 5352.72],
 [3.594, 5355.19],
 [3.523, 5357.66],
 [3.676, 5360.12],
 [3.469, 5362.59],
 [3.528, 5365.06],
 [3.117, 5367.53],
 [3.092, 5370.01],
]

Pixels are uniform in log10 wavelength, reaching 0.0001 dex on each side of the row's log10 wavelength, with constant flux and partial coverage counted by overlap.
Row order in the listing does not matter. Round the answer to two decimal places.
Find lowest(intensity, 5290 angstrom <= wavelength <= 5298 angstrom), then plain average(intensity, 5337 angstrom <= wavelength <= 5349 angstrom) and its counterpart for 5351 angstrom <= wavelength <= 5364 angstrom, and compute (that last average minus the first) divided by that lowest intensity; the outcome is 0.10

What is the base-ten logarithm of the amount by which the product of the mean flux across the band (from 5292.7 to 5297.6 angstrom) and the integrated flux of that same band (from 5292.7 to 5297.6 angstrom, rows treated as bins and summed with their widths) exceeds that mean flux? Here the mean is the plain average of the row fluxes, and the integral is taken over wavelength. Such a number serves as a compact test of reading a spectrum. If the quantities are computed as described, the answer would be 1.72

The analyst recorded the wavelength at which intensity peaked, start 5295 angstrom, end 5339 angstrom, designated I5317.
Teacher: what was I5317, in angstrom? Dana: 5308.54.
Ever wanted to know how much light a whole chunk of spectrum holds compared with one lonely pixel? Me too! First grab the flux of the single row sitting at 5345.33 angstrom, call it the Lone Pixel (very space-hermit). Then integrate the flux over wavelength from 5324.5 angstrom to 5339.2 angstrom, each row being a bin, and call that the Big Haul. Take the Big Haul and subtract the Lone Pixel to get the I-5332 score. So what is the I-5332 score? 43.4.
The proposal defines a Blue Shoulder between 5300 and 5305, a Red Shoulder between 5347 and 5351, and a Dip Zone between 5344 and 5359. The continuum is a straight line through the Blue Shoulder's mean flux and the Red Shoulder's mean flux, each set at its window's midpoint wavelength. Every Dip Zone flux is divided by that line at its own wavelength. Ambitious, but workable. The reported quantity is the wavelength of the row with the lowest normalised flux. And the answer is 5347.80 angstrom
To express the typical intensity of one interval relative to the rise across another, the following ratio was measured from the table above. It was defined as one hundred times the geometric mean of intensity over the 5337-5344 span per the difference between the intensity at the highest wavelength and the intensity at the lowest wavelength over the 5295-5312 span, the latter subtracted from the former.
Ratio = 1130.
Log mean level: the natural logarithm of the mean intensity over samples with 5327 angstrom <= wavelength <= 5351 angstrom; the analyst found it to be 1.18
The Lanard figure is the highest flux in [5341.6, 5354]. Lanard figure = 3.551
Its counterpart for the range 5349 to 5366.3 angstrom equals 3.676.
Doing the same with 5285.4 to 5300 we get 3.725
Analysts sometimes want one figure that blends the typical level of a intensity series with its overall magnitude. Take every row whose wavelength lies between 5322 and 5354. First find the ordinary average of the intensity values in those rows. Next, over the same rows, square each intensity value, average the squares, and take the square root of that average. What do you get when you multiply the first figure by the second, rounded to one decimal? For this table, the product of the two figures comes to 10.6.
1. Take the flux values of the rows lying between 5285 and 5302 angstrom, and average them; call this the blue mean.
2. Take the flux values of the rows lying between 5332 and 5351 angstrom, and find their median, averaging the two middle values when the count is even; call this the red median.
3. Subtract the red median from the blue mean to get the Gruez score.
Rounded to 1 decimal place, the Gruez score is 0.1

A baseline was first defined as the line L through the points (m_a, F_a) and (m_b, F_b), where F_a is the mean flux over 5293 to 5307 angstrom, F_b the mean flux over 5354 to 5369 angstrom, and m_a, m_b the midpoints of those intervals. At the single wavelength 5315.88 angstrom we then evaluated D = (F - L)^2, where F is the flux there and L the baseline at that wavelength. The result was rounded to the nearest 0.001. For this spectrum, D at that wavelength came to 0.000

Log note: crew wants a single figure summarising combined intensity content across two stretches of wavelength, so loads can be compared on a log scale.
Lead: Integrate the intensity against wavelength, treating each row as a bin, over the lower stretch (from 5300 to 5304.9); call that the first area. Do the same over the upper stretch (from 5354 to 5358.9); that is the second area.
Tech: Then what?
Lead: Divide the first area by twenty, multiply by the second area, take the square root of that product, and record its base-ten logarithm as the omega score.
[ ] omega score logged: 0.58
